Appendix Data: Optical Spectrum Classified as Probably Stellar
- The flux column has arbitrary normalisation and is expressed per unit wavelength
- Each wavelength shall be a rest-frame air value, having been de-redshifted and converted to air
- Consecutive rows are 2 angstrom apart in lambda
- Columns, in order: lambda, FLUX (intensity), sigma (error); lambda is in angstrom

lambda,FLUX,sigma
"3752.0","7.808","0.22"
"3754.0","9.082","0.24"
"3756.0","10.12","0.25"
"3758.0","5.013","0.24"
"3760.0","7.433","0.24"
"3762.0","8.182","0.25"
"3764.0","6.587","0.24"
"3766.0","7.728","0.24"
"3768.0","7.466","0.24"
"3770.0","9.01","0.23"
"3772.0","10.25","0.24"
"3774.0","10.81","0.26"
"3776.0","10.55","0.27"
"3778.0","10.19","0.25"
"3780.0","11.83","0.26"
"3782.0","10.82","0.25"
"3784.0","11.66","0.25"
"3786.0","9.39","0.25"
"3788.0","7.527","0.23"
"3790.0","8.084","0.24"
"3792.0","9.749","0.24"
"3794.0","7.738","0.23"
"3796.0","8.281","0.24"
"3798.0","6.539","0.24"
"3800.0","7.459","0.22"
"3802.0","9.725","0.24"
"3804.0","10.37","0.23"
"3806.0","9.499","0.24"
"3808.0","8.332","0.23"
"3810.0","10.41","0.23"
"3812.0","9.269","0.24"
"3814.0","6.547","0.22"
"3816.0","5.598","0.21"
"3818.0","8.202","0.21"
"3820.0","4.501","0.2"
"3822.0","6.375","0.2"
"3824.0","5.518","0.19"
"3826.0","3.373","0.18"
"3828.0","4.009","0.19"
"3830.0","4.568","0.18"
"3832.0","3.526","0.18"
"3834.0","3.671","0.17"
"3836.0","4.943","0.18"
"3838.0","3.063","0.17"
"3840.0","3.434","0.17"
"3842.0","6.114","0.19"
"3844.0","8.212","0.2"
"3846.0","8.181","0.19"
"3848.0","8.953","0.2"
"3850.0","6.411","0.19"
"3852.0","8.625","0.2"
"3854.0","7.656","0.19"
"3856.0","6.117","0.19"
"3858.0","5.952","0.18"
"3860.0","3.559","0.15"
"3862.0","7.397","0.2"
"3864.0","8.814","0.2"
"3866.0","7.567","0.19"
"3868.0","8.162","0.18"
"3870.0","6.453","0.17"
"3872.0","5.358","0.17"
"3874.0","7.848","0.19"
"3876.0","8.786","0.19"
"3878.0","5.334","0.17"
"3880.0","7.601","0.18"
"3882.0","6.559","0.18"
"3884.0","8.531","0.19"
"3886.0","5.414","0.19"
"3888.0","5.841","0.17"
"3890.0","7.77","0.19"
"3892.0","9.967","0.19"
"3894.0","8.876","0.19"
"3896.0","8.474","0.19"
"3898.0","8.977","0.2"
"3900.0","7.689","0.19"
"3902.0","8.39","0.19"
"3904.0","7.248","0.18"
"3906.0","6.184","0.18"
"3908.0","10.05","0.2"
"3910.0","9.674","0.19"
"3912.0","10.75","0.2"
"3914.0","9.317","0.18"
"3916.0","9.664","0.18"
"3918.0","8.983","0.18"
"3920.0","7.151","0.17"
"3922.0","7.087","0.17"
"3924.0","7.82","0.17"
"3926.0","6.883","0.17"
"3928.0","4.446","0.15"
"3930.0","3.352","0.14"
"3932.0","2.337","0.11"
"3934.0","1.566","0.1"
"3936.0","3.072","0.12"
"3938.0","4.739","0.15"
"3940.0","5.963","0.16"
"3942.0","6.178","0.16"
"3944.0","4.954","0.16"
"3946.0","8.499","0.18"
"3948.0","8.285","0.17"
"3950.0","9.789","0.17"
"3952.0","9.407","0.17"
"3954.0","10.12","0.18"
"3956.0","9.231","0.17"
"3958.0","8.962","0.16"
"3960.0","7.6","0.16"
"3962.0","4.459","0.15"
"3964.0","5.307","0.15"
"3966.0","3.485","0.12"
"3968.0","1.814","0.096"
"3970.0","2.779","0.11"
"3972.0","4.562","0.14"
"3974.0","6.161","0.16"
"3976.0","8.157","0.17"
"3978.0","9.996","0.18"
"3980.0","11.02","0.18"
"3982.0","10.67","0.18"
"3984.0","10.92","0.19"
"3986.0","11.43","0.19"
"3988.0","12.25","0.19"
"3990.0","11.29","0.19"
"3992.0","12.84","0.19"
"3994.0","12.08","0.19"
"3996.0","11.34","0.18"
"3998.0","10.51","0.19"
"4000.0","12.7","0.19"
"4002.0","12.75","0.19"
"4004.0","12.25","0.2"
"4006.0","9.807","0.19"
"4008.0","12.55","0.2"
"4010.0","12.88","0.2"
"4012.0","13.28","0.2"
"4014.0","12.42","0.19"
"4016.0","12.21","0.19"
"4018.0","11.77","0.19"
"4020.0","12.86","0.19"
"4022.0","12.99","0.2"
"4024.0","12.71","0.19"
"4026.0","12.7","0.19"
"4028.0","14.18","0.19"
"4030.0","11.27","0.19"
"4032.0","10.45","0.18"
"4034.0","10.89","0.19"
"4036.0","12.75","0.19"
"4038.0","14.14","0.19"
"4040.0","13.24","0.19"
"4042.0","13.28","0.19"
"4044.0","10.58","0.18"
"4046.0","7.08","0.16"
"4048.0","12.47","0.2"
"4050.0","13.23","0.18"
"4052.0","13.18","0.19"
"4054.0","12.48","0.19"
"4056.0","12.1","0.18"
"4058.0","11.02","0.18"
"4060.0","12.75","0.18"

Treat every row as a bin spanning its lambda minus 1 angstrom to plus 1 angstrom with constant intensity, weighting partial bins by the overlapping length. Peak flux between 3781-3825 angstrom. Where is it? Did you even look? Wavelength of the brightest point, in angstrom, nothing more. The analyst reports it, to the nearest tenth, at 3784.0 angstrom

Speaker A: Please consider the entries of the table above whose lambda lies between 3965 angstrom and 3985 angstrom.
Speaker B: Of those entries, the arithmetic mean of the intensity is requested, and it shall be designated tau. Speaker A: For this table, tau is 7.0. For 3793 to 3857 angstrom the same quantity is 6.7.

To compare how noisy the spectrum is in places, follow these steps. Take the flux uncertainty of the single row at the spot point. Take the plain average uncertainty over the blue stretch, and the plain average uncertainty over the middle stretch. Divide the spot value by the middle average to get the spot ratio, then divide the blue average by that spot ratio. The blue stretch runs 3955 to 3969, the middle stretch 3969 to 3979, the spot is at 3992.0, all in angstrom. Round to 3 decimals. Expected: 0.115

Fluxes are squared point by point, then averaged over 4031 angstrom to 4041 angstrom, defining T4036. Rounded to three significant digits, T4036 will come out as 153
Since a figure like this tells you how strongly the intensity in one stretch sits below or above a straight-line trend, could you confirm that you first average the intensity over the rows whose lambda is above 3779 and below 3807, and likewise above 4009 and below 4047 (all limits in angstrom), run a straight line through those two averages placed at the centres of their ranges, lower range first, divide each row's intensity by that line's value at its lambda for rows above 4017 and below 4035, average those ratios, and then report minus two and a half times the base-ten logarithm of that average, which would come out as -0.003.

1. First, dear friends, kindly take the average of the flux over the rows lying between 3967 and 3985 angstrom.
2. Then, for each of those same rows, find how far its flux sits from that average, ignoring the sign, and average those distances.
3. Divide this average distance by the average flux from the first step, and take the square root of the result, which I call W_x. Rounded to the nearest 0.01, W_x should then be 0.65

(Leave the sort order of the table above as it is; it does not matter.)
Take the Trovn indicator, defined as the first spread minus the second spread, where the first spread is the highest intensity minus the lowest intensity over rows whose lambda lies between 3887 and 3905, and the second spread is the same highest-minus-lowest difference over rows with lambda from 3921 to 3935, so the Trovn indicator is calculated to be -2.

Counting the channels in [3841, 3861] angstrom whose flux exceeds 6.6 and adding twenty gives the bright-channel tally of 25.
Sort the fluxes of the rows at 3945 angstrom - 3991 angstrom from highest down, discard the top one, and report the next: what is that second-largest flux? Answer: 11.43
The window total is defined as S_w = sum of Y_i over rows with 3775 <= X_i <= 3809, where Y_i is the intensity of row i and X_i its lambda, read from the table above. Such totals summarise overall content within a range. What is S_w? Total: 158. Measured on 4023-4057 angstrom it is 207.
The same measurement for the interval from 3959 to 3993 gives 135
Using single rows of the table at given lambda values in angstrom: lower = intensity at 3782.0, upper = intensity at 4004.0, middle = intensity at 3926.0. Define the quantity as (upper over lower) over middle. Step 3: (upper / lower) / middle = 0.16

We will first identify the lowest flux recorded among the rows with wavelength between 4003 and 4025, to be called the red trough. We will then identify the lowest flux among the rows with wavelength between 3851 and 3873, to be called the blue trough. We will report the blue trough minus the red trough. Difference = -6.2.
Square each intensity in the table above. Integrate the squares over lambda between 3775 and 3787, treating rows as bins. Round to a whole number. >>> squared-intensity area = 1393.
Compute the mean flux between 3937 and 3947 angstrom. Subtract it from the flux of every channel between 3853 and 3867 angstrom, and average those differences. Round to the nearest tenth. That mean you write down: 0.7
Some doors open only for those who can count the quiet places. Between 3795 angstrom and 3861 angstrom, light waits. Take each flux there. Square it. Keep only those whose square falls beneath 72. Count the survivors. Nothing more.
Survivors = 26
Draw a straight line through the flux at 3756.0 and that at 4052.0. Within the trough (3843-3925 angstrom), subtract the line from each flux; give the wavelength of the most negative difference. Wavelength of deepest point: 3860.0 angstrom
